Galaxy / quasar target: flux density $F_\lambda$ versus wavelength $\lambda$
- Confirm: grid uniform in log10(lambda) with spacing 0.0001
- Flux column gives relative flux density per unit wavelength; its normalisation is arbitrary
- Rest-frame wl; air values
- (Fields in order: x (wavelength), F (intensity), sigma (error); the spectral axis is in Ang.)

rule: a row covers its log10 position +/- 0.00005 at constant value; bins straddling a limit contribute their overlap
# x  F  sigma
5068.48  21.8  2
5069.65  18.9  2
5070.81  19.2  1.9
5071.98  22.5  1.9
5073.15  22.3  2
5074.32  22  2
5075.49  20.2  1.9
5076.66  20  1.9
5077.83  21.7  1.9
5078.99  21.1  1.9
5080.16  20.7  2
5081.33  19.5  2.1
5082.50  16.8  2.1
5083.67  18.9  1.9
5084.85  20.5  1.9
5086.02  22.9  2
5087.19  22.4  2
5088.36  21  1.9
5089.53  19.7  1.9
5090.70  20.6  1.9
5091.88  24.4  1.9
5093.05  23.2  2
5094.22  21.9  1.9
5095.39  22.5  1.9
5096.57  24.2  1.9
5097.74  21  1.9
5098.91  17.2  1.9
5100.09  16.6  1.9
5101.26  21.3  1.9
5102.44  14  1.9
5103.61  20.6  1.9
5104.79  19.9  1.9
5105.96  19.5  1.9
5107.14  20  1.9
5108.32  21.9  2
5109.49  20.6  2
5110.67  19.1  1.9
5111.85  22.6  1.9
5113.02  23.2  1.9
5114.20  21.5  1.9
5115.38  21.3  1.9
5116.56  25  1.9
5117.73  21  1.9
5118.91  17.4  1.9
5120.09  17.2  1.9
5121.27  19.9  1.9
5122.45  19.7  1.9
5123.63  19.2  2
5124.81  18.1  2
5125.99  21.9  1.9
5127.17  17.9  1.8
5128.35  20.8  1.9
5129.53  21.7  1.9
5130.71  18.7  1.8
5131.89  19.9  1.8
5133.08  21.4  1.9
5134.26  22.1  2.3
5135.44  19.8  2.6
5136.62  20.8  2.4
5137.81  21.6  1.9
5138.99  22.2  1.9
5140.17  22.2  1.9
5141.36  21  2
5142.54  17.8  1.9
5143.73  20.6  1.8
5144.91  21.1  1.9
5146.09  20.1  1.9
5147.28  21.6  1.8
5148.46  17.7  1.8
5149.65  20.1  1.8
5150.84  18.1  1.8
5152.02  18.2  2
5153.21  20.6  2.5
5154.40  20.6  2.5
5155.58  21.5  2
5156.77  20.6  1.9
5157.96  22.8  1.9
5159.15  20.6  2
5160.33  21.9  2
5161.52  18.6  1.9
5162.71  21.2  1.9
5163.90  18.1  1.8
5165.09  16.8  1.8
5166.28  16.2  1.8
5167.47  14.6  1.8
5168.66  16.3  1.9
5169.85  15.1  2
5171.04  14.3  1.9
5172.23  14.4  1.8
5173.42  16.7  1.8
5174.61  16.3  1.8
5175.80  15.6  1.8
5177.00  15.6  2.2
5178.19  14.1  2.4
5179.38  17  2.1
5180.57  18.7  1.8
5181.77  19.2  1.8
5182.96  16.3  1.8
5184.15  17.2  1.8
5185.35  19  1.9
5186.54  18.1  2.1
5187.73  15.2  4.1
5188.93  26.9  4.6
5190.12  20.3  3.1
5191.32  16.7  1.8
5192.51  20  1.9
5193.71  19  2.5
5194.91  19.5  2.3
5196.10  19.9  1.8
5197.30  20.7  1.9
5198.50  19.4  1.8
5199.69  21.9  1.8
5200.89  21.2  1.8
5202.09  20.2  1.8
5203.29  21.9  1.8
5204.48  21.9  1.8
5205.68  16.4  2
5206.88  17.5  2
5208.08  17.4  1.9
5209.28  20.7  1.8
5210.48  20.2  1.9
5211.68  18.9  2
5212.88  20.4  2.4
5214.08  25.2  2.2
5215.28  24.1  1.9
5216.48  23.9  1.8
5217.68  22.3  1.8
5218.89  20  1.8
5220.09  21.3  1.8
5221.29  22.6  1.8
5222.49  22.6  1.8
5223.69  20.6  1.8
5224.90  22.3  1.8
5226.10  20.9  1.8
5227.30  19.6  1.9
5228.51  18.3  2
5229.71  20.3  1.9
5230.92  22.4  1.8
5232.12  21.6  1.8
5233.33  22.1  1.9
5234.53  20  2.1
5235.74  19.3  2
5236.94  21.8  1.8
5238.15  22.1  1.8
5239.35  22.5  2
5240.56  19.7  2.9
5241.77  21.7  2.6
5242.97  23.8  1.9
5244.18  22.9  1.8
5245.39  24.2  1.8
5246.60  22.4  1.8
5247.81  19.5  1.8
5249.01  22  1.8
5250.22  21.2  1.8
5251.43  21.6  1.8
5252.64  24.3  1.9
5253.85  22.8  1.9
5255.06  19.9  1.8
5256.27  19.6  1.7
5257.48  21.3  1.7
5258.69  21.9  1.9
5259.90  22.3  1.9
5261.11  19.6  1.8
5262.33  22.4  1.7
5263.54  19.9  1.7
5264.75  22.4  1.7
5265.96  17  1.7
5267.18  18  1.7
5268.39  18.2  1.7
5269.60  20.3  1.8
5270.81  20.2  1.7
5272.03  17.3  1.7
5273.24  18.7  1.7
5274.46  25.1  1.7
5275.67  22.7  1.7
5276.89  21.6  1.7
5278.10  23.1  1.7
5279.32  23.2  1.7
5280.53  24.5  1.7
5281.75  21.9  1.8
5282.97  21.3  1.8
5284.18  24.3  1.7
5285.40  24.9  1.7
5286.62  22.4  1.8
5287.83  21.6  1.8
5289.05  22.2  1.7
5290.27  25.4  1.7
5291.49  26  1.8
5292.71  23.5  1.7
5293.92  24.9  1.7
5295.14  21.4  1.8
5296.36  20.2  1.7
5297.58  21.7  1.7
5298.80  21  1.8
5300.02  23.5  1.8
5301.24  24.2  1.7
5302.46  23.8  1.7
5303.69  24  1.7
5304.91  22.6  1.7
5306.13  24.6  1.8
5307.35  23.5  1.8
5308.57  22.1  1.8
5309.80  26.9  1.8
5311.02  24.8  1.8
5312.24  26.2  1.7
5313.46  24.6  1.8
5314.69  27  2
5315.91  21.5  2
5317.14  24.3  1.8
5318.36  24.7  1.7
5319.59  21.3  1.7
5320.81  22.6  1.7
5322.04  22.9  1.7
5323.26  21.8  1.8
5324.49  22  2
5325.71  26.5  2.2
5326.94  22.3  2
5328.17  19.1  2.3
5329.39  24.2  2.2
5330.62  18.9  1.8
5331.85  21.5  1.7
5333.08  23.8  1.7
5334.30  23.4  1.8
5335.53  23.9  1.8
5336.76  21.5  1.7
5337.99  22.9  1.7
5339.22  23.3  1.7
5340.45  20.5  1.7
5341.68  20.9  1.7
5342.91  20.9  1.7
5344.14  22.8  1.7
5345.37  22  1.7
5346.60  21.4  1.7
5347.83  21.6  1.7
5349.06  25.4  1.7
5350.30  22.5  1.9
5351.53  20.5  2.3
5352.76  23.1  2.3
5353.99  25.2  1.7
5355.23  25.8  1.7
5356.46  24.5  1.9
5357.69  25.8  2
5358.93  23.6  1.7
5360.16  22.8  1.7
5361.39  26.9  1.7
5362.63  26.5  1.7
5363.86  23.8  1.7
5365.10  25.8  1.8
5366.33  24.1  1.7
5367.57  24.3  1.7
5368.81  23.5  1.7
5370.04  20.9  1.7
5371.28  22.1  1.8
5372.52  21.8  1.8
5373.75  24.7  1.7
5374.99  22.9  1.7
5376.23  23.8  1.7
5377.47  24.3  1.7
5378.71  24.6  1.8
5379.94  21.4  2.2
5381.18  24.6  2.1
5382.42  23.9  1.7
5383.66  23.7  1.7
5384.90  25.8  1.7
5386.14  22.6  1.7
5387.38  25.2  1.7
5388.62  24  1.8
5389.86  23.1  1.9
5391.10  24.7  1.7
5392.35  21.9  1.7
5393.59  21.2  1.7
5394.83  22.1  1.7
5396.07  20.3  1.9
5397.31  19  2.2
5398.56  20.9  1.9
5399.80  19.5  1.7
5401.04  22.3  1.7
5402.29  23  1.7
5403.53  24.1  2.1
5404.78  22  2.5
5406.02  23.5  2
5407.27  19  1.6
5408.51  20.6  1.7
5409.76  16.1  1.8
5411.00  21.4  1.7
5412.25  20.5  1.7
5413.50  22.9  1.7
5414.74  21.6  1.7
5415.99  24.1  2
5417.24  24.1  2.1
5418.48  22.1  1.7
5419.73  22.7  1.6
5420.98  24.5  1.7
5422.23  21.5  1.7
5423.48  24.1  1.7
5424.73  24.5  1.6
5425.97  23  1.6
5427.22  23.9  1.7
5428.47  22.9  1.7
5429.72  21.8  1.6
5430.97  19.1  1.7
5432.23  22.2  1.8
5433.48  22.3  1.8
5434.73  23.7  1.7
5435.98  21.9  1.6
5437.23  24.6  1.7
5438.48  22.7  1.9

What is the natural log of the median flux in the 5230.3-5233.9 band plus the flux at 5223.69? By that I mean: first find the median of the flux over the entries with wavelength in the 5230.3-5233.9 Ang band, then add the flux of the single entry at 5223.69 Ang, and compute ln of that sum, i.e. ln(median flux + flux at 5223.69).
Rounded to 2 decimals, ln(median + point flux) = 3.75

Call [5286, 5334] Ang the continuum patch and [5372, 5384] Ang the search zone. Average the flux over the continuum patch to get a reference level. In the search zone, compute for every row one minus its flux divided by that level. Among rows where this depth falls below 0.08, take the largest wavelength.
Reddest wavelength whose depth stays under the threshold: 5383.66 Ang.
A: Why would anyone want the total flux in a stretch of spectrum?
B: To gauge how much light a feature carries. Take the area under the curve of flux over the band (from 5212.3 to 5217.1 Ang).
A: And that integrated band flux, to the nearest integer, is 112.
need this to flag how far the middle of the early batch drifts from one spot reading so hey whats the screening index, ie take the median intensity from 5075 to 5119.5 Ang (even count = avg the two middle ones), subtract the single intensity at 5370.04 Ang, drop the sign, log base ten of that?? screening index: -1.3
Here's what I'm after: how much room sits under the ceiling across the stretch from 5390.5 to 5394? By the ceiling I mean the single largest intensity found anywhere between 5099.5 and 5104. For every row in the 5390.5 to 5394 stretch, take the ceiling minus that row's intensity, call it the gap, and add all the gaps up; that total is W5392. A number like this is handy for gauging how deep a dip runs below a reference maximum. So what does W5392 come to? -3.9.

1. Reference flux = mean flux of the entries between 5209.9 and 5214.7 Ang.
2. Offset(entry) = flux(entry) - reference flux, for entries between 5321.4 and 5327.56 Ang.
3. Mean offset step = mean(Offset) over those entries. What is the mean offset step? 1.9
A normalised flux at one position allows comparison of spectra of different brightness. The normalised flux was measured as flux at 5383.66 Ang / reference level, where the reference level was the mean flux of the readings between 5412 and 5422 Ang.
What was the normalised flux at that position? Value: 1.04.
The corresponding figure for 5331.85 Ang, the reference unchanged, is 0.94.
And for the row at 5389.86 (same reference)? 1.01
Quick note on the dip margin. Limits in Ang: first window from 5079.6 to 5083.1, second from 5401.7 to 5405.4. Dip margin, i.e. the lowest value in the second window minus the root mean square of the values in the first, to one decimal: 2.9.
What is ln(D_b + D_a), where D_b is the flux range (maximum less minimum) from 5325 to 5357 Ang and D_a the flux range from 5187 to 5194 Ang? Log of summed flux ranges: 3.0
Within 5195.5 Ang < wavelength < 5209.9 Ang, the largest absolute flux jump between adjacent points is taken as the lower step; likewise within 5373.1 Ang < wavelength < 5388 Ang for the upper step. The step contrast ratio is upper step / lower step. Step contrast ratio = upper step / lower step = 0.58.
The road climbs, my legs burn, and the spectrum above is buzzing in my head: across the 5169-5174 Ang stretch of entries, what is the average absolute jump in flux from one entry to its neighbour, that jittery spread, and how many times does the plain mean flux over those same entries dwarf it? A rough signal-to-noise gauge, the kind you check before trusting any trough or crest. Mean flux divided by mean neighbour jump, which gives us 14.2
